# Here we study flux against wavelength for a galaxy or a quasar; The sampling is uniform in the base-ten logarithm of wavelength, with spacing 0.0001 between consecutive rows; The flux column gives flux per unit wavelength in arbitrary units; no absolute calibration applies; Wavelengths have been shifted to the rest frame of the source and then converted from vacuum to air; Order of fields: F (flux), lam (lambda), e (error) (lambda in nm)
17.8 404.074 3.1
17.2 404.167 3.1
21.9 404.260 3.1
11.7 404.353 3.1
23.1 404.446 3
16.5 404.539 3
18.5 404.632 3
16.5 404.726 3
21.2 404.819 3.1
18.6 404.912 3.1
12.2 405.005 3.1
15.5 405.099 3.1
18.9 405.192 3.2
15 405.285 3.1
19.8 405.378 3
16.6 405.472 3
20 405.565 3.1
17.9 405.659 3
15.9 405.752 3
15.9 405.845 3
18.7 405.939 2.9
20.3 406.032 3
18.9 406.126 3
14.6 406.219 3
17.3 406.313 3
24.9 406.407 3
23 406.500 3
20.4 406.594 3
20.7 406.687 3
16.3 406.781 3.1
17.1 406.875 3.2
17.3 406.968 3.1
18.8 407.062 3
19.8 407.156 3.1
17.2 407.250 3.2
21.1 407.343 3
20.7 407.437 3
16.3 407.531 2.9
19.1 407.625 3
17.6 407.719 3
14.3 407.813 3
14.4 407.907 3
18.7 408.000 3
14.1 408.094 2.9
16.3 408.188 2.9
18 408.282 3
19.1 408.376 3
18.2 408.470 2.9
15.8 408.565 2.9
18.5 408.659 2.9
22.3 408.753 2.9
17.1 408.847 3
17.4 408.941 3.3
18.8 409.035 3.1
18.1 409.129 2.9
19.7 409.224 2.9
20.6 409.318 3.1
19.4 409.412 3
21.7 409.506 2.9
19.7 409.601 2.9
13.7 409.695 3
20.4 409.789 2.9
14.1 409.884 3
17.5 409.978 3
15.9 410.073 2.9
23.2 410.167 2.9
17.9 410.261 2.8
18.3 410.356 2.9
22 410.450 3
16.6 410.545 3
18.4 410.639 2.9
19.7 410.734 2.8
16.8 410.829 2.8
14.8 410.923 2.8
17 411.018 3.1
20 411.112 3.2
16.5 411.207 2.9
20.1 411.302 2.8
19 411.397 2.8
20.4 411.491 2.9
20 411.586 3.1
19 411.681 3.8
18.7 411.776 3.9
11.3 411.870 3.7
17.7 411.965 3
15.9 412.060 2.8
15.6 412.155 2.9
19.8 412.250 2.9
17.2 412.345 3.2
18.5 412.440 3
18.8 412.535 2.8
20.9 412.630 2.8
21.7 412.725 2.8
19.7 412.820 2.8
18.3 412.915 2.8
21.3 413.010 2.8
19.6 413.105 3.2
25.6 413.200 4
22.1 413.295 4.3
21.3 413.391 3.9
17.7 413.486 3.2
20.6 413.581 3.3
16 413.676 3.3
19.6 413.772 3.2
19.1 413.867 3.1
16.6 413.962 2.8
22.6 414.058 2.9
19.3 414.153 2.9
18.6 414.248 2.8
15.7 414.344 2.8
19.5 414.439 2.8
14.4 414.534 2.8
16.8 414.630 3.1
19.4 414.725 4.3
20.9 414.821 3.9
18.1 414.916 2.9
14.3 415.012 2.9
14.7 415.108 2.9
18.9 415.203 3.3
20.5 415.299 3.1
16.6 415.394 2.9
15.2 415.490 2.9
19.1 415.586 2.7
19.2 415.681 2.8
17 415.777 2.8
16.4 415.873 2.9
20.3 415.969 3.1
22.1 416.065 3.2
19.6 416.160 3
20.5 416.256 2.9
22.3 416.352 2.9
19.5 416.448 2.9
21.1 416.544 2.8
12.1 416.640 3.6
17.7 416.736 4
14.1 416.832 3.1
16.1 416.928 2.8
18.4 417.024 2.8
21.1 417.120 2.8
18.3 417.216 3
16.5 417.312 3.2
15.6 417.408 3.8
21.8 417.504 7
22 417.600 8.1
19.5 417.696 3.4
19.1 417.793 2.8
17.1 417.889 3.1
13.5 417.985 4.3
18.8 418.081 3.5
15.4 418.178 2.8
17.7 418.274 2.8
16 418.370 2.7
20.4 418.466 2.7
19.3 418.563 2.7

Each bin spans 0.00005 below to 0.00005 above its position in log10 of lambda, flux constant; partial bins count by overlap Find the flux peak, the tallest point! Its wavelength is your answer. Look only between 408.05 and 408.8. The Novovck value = 408.753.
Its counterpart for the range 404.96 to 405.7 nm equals 405.565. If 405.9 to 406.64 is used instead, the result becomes 406.407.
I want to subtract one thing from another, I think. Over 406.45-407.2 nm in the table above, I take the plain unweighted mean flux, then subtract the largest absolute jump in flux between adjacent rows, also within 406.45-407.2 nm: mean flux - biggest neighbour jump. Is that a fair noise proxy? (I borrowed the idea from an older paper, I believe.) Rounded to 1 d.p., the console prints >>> 14.8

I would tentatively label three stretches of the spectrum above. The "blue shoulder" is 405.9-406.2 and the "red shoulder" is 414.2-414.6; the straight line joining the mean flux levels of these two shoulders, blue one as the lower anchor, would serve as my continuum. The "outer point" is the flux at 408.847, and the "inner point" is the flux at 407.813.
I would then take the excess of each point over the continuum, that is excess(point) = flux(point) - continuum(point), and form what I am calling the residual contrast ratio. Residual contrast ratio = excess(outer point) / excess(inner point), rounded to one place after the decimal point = 0.3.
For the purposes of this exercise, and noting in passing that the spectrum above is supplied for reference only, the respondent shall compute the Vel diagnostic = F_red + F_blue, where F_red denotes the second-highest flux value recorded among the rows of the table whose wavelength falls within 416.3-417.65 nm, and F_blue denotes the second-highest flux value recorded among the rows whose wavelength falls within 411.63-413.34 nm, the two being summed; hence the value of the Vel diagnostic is 44.10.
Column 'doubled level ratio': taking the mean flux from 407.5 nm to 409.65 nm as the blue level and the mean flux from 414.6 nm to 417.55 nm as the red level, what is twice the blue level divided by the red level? 1.98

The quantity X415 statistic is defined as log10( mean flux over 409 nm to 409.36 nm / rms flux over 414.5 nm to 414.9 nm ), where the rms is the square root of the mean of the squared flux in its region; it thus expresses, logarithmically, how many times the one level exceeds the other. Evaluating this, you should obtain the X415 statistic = 0.029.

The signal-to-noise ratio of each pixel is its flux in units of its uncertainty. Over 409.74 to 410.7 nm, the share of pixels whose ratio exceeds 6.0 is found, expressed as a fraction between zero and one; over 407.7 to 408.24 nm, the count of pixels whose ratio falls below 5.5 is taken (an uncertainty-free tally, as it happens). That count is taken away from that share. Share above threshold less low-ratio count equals -2.4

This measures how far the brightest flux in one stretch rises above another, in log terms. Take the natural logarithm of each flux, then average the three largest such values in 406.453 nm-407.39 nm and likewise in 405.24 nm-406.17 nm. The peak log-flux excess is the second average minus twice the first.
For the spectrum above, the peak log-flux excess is -3.1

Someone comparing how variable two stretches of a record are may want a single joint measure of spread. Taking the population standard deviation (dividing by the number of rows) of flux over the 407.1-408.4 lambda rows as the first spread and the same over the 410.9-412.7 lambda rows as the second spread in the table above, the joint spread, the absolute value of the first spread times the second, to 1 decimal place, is 5.2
